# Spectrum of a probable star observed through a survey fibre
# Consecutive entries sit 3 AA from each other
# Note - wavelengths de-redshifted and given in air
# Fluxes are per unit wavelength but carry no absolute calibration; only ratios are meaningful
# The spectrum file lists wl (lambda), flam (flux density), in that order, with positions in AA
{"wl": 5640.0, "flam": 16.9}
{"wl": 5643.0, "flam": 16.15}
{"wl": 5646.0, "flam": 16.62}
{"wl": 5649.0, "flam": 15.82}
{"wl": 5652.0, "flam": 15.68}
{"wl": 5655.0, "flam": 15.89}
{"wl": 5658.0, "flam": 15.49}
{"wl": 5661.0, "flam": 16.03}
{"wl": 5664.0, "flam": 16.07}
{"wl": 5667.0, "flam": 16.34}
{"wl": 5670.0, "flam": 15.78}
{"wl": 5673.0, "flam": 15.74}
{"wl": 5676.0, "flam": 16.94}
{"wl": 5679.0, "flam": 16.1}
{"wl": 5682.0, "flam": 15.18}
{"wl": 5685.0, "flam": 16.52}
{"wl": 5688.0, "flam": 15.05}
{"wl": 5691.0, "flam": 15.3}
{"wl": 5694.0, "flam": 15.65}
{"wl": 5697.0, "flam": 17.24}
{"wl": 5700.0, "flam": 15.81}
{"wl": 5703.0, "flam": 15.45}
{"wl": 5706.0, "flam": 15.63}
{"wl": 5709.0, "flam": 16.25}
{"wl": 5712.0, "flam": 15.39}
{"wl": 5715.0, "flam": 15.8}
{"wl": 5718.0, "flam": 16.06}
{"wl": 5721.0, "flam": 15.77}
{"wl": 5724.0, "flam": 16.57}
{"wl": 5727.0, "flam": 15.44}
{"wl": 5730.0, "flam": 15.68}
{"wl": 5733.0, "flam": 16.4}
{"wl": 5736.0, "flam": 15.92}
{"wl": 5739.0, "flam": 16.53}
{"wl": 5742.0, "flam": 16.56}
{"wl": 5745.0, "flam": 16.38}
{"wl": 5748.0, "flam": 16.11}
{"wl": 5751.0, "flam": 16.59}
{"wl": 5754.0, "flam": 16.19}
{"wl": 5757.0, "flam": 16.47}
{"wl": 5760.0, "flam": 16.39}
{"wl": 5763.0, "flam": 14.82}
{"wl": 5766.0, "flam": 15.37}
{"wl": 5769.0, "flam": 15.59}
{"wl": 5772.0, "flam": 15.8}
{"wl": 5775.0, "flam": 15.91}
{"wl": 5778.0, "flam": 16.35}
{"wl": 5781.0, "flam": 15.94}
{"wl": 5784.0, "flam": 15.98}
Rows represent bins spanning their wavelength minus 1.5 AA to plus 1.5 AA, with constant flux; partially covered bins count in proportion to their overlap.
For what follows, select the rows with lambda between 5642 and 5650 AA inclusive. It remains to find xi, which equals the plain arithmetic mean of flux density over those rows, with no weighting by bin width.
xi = 16.2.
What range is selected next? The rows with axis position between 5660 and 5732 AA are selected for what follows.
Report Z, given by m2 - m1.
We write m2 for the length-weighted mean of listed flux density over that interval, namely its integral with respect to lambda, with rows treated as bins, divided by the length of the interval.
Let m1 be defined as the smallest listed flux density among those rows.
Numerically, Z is 0.86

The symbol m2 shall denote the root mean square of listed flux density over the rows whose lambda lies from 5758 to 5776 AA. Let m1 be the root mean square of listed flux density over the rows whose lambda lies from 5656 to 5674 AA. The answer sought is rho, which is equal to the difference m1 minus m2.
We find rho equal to 0.3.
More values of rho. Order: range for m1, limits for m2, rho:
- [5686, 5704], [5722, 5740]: -0.3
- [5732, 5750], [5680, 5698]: 0.5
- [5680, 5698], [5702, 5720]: 0.1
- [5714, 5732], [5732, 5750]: -0.4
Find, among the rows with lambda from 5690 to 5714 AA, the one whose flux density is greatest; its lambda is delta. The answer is 5697.0 AA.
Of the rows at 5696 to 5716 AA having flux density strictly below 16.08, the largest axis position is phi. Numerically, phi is 5715.0 AA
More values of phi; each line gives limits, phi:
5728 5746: 5736.0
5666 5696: 5694.0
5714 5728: 5727.0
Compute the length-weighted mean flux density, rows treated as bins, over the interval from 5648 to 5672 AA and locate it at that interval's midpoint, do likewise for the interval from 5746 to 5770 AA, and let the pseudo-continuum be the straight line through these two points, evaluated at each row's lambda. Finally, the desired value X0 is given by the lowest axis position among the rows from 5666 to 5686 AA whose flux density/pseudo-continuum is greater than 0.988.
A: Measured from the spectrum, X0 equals 5667.0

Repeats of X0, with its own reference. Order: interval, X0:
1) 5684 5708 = 5685.0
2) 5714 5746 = 5715.0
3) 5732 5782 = 5733.0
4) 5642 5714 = 5643.0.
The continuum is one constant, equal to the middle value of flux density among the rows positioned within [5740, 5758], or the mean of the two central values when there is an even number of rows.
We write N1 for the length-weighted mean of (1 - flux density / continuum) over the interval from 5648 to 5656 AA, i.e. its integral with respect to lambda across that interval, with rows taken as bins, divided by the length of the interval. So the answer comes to 0.039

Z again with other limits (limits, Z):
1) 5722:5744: 0.71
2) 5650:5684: 0.76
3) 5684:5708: 0.78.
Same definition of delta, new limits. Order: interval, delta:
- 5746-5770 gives 5751.0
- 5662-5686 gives 5676.0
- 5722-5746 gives 5724.0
